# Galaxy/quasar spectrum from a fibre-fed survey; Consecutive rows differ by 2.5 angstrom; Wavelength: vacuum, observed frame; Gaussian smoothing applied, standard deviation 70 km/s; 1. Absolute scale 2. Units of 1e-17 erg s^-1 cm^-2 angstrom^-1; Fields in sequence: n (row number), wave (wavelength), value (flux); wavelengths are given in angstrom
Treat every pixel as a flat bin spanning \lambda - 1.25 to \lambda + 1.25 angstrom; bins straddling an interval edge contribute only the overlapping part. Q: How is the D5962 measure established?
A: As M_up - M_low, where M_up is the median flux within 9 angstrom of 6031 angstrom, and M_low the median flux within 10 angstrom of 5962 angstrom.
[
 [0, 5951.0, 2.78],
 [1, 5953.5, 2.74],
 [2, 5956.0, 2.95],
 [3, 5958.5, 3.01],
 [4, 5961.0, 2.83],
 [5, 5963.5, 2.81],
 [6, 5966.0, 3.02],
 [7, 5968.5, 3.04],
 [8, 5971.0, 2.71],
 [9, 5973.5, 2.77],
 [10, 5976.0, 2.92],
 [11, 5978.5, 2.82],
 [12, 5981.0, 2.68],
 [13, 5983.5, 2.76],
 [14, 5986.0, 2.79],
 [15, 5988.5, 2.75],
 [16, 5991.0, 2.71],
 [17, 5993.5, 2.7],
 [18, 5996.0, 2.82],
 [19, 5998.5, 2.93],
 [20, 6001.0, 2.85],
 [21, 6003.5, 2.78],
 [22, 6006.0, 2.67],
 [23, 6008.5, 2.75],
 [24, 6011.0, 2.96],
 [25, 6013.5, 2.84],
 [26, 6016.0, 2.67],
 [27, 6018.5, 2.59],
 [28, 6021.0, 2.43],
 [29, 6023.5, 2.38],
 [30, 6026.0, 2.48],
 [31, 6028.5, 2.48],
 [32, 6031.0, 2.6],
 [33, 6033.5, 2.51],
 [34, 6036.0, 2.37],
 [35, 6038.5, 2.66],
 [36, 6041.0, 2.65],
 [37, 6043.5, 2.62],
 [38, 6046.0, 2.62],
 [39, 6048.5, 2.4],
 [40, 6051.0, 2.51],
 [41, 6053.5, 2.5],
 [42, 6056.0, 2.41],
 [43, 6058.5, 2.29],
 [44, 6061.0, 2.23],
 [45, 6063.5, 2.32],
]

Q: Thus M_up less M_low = -0.41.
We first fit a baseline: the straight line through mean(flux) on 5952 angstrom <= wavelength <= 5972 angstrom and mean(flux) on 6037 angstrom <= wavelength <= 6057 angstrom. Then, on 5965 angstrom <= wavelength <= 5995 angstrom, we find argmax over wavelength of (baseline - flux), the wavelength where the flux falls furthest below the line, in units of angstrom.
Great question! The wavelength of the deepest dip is 5971.0 angstrom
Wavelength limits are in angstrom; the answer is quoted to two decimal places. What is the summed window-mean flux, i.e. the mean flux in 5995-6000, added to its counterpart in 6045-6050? 5.38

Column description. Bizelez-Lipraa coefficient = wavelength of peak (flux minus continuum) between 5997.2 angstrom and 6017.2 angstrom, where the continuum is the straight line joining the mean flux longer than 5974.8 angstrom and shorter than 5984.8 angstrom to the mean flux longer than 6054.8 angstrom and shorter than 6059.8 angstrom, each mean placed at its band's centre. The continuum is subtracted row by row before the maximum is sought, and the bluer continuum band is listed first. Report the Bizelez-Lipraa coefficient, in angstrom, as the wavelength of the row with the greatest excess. 6011.0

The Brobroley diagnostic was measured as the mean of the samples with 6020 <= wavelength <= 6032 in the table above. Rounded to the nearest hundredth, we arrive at 2.47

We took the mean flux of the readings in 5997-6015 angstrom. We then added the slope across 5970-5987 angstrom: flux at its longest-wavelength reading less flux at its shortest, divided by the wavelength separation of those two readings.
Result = 2.83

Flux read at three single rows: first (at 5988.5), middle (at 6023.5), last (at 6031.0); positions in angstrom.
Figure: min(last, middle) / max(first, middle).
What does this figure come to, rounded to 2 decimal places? 0.87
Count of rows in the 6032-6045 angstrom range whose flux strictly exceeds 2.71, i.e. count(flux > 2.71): 0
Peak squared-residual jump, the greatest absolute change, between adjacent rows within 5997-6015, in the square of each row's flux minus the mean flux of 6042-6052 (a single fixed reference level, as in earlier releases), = 0.13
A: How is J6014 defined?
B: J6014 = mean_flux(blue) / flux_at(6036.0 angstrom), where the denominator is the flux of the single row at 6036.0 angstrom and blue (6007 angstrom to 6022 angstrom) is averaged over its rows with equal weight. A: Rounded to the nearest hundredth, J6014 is 1.14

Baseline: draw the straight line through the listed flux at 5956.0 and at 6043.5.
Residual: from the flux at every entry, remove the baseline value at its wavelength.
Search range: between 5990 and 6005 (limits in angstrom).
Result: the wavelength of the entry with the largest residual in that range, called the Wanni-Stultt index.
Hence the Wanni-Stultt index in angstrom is 5998.5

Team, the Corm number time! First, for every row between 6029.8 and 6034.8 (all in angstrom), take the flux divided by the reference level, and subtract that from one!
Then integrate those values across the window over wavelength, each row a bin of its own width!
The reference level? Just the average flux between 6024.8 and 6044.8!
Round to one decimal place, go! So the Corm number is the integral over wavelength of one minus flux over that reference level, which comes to 0.0 angstrom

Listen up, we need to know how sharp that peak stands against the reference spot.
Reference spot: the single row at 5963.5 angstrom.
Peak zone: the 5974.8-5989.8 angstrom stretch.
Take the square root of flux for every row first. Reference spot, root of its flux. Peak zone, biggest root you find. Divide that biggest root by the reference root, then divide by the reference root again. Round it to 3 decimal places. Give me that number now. 0.608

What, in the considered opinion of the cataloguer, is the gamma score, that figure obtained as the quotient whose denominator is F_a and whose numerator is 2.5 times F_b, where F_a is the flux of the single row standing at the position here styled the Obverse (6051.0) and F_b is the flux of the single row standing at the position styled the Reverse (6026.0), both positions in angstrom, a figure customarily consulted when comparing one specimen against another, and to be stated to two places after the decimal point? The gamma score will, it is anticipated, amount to 2.47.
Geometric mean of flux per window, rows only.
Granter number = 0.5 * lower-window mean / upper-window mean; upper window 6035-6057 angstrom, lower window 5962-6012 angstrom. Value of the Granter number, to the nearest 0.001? 0.557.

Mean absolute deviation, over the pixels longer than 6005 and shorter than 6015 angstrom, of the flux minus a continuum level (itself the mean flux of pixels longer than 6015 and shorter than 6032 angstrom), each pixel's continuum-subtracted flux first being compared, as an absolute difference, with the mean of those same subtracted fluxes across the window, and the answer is 0.095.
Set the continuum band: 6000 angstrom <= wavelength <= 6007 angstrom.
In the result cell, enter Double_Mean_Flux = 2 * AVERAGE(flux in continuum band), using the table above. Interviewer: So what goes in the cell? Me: 5.53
